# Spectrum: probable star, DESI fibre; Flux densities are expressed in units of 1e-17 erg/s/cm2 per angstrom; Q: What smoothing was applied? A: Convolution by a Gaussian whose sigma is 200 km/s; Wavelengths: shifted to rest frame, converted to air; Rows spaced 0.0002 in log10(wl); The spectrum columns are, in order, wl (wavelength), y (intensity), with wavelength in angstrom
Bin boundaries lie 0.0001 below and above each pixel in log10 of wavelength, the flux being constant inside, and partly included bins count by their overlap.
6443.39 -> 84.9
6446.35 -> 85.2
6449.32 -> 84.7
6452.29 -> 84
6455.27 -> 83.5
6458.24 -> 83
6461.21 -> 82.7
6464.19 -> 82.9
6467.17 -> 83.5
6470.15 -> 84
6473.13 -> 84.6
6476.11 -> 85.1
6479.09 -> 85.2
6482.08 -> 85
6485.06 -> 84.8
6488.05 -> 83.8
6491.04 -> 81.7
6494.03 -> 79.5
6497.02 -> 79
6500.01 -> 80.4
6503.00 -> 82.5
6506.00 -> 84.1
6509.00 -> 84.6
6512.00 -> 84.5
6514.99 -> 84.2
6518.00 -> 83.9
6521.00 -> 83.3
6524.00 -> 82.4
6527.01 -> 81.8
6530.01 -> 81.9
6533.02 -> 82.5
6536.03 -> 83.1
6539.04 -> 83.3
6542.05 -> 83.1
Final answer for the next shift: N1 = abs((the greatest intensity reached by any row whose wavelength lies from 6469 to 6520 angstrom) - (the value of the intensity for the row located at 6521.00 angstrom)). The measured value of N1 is 1.9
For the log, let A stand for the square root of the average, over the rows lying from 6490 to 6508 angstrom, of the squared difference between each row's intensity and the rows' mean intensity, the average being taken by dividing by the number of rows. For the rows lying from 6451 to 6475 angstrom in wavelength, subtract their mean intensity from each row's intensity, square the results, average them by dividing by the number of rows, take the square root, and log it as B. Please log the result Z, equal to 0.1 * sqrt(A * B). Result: 0.104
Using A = 1.77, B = 0.6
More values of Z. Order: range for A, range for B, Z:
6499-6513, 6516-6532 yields 0.114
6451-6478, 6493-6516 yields 0.130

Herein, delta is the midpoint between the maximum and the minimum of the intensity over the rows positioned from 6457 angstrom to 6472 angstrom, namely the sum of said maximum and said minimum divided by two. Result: 83.35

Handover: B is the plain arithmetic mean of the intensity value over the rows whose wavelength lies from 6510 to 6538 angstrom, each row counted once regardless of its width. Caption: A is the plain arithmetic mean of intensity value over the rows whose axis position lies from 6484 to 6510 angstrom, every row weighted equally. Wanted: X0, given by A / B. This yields 0.99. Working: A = 82.3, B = 83.1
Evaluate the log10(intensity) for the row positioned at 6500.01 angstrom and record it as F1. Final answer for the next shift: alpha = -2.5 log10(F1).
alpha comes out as -0.700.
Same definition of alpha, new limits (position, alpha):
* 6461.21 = -0.707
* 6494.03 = -0.697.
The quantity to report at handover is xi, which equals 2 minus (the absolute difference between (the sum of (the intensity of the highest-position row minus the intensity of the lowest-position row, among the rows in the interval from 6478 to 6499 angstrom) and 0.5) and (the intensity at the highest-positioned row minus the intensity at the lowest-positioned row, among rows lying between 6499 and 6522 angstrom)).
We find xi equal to -6.6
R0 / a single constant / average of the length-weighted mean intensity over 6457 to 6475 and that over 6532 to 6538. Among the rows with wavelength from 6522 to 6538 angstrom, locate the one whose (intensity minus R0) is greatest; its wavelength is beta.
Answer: 6536.03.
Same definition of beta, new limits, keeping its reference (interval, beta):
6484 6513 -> 6485.06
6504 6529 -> 6509.00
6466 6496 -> 6479.09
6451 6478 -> 6476.11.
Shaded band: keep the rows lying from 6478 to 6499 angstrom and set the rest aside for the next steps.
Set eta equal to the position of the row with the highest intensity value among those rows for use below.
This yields 6479.09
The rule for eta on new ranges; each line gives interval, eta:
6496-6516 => 6509.00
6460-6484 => 6479.09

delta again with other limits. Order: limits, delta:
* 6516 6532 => 82.85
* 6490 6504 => 80.75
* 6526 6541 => 82.55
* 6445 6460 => 84.10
